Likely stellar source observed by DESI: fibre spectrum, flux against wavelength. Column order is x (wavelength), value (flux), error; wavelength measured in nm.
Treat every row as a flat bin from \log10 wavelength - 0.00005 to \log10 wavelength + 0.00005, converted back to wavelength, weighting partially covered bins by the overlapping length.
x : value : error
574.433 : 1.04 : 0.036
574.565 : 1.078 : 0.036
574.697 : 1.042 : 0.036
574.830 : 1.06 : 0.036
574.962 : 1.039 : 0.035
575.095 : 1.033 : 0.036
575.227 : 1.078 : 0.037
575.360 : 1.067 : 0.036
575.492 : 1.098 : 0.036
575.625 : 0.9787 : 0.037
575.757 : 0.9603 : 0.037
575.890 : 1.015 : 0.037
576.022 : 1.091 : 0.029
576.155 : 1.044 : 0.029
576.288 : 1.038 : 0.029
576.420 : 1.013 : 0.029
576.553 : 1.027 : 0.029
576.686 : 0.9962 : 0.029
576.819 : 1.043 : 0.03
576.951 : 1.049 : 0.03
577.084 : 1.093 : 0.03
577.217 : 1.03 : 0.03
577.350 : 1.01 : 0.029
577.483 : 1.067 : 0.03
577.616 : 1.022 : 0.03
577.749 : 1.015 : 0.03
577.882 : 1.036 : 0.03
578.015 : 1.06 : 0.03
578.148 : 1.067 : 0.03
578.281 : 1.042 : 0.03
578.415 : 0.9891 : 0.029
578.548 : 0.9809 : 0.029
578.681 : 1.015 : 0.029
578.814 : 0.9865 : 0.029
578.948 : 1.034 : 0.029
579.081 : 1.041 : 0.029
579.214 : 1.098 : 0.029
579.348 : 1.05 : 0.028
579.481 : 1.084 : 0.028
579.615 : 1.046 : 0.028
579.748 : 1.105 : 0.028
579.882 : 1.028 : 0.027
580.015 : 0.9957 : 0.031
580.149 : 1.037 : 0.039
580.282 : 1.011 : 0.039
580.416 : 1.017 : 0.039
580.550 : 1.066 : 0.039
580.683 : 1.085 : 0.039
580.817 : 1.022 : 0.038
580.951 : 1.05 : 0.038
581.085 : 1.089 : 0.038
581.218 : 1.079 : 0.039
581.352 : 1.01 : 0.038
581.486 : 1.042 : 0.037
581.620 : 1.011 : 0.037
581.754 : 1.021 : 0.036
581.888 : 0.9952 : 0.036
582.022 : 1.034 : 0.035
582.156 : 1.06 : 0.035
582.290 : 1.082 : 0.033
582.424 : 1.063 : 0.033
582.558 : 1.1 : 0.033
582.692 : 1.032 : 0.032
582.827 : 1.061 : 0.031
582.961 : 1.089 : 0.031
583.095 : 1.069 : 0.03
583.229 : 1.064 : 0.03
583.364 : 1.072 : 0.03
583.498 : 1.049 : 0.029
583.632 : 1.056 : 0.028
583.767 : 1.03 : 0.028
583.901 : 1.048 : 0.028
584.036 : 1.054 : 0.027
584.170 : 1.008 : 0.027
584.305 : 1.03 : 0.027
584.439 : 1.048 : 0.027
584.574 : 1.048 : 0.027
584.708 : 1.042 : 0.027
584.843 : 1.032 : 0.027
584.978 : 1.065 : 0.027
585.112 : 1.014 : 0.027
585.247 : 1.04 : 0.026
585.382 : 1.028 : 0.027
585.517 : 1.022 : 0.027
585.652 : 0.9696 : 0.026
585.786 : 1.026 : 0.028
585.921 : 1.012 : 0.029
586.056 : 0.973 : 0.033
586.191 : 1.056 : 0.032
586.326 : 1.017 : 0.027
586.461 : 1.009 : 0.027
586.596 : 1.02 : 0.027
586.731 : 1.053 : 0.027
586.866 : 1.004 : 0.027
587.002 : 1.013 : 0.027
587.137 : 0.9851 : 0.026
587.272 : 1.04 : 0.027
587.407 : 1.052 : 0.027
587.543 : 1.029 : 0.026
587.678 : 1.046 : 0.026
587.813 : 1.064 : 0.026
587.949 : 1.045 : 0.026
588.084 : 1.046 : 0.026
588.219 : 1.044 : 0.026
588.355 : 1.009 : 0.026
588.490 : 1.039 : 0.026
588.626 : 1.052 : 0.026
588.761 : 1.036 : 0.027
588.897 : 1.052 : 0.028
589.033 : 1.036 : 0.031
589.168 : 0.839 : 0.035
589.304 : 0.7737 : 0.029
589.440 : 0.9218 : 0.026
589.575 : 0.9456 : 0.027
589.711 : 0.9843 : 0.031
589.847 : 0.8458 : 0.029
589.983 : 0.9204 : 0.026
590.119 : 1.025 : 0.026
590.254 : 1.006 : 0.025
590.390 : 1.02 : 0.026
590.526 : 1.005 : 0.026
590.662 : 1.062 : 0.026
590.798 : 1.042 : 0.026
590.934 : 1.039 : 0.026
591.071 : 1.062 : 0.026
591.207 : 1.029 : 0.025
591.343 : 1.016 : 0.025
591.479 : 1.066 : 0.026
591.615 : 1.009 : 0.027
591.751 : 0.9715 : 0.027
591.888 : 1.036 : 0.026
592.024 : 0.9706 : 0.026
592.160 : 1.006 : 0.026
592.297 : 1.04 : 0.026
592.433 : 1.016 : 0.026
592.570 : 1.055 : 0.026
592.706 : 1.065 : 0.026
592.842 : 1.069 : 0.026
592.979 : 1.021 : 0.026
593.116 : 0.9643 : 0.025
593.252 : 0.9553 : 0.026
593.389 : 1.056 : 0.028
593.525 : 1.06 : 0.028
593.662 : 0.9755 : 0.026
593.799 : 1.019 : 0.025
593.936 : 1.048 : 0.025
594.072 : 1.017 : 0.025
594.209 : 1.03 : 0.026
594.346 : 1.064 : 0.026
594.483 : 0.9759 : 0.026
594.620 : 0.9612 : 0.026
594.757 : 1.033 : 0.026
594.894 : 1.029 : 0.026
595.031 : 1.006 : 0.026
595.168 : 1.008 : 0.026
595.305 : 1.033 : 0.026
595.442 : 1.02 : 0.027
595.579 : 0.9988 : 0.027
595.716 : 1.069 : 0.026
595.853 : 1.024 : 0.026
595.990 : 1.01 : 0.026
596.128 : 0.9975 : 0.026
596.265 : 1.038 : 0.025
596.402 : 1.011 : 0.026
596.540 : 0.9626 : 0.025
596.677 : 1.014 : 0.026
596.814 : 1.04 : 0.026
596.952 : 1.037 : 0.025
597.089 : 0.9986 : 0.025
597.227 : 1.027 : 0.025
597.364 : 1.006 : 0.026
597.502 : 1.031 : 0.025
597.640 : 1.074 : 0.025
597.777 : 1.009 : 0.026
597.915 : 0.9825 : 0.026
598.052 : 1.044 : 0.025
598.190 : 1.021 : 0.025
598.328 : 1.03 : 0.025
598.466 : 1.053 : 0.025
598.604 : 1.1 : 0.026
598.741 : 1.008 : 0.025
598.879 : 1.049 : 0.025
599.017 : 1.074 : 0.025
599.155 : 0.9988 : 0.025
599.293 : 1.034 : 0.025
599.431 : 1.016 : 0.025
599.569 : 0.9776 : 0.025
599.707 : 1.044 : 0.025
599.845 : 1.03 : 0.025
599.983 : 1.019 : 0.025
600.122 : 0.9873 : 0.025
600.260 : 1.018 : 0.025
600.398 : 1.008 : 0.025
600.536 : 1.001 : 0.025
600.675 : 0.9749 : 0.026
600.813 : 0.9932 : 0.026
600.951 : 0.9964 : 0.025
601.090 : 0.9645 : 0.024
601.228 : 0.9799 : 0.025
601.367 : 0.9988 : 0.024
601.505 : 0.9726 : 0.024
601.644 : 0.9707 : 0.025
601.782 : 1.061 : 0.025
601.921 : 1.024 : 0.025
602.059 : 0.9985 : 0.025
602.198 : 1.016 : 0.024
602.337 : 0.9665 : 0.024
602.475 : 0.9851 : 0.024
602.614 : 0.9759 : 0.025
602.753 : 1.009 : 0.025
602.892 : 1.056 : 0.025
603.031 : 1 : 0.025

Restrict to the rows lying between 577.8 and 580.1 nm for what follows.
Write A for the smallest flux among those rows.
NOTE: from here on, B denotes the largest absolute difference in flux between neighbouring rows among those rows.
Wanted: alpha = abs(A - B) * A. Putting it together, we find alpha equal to 0.89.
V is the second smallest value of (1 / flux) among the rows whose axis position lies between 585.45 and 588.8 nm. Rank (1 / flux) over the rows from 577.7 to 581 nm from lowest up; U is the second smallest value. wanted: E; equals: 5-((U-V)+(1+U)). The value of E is 3.13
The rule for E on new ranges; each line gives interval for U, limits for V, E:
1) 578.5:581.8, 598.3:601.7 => 3.11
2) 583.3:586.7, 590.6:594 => 3.06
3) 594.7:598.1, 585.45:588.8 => 3.08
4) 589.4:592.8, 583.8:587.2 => 3.07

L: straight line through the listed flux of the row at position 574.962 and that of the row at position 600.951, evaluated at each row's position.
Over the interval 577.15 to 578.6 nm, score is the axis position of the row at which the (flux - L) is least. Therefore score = 578.548 nm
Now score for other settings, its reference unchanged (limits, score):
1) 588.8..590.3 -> 589.304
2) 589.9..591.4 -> 589.983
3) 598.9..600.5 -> 599.569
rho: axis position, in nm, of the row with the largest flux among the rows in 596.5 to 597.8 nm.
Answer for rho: 597.640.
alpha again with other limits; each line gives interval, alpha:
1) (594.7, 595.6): 0.97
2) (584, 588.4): 0.86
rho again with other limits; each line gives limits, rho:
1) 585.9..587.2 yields 586.191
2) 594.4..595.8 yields 595.716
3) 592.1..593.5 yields 592.842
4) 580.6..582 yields 581.085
